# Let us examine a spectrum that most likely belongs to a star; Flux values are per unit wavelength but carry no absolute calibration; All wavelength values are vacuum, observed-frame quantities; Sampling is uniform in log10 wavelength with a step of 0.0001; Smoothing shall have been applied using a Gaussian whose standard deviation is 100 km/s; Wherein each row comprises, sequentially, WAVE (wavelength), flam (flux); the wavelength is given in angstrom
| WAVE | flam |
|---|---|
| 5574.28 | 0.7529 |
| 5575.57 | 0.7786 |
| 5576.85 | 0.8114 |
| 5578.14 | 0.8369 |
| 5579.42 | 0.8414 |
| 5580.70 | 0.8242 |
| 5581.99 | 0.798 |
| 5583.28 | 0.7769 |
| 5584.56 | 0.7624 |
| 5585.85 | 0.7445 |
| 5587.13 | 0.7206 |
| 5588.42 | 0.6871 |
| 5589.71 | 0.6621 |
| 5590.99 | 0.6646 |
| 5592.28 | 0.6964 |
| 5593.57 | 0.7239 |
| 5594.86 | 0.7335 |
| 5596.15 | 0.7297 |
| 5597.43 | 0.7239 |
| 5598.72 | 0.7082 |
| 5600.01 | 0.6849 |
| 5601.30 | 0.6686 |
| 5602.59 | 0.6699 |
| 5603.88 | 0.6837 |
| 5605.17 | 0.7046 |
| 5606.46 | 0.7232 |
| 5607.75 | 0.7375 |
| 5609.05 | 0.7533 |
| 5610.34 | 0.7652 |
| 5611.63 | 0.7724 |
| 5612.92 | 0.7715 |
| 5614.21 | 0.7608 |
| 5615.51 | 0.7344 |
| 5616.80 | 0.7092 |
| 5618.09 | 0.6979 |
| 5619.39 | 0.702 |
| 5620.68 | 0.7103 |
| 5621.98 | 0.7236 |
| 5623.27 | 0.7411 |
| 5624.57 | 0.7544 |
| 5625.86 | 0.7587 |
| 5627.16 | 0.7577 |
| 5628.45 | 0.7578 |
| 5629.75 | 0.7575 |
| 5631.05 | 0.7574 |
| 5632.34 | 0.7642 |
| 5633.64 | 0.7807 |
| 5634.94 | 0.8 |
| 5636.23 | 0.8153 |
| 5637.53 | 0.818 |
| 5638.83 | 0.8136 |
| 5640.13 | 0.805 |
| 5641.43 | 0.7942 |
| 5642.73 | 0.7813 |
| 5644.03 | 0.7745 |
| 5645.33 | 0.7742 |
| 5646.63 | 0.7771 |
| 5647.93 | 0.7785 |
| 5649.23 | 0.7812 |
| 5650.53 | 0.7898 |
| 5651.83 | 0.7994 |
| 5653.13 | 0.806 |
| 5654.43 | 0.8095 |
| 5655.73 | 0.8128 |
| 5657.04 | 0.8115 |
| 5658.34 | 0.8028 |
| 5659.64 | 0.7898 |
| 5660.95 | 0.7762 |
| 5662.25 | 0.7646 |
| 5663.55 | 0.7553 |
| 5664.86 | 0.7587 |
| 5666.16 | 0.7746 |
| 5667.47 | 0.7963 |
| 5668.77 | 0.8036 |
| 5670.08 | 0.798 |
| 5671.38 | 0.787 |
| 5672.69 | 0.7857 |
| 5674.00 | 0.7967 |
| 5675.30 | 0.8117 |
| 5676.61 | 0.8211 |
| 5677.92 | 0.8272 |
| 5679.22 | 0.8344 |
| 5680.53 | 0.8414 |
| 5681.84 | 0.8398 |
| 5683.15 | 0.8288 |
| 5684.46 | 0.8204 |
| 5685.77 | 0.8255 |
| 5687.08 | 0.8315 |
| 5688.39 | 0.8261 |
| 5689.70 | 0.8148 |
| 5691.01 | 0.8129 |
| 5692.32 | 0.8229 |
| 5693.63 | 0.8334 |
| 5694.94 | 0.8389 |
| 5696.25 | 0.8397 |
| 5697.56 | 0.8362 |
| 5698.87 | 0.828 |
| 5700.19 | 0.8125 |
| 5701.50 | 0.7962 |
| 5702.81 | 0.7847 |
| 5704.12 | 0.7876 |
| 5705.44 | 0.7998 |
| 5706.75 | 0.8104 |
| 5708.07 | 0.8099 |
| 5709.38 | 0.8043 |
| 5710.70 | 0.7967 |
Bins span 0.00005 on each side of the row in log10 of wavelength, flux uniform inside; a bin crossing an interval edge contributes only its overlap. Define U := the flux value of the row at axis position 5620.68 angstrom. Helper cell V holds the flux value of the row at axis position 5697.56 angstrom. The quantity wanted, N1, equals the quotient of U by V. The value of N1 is 0.85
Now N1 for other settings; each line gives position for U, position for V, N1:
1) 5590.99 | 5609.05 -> 0.88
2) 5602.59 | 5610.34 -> 0.88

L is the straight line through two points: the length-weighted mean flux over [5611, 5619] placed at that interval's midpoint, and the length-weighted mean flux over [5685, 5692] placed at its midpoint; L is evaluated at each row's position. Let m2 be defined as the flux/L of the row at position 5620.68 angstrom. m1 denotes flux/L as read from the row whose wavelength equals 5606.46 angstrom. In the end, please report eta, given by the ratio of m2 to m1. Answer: 0.96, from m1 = 0.991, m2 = 0.95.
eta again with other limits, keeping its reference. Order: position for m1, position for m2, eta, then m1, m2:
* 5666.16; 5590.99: 0.96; 0.972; 0.93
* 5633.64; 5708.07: 0.93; 1.027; 0.96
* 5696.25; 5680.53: 1.02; 1.011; 1.03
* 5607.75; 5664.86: 0.95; 1.008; 0.95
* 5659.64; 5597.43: 1.01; 1.000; 1.01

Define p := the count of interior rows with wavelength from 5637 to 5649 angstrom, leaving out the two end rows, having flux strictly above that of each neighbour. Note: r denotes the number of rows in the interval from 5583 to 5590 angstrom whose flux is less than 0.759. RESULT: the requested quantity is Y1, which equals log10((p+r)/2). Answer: 0.3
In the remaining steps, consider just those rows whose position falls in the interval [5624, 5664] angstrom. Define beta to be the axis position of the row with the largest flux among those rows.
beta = 5637.53 angstrom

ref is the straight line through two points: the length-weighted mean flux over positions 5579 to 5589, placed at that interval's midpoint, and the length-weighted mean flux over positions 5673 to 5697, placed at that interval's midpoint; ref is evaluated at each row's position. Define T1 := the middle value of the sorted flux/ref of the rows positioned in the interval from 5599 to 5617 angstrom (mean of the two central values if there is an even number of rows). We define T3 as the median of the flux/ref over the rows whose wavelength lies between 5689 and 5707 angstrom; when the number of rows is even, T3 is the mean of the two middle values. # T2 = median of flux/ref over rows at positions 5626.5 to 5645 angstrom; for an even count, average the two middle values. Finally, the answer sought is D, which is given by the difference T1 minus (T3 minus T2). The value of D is 0.93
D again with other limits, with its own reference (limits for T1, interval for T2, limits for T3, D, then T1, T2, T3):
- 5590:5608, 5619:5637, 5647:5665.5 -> 0.89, 0.91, 0.95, 0.977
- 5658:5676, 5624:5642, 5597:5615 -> 1.01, 0.97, 0.97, 0.929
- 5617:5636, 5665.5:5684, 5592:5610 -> 1.02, 0.95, 0.99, 0.919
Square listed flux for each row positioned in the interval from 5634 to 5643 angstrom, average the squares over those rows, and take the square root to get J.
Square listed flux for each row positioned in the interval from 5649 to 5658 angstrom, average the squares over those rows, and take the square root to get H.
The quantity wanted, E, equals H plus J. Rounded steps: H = 0.80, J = 0.804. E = 1.61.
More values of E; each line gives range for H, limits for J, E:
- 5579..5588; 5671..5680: 1.59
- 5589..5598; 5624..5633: 1.46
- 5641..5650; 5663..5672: 1.56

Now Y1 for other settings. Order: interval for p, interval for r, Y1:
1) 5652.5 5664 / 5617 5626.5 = 0.6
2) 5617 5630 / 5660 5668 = 0.3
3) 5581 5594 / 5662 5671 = 0.0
